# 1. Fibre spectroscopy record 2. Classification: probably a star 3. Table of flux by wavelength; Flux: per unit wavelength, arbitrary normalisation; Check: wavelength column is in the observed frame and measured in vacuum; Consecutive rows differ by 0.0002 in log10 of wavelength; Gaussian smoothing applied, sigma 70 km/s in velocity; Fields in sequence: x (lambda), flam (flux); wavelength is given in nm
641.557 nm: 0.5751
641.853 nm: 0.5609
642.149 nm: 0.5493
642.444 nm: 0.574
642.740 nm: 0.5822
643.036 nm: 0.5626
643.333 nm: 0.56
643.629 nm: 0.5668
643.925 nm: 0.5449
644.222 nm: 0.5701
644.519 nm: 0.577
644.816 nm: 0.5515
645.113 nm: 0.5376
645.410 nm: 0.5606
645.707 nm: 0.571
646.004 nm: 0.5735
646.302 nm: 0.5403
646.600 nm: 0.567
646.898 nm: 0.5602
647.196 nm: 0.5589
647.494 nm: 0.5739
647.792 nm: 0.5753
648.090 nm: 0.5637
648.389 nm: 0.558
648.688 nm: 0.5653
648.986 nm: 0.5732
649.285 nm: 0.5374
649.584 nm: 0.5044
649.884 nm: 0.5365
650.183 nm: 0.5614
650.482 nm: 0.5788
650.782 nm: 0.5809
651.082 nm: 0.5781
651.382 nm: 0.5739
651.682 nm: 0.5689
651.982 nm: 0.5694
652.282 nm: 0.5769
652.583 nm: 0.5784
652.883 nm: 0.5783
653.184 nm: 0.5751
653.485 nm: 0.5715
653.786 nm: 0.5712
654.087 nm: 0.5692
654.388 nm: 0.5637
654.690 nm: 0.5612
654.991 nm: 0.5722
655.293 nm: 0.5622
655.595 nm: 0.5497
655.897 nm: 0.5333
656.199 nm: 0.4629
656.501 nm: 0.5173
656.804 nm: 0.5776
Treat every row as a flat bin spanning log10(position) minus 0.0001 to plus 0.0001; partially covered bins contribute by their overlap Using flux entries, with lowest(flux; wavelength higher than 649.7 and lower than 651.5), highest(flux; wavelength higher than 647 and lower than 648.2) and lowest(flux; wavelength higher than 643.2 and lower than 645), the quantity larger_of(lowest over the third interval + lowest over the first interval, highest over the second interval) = 1.08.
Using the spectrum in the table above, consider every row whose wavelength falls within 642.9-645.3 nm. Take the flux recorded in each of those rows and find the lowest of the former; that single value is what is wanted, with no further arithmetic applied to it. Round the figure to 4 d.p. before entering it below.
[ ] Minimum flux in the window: 0.5376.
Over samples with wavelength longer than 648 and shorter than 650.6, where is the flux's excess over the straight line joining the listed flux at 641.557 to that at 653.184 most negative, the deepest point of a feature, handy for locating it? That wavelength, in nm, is 649.584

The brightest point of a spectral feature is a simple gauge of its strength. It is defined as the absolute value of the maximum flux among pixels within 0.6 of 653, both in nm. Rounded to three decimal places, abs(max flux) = 0.578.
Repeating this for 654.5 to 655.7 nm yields 0.572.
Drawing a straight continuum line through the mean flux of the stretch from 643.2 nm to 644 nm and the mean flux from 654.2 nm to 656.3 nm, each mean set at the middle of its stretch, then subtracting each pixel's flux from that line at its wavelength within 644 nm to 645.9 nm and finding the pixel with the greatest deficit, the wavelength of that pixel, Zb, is 645.113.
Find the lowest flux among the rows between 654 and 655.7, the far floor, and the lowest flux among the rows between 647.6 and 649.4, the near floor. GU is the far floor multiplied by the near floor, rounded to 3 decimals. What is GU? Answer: 0.295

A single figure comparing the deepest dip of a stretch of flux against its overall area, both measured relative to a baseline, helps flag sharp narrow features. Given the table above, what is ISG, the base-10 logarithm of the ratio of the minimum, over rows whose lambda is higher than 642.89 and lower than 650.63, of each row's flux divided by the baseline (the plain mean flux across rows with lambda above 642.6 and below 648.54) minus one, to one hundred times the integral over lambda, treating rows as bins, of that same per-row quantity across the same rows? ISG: -1.7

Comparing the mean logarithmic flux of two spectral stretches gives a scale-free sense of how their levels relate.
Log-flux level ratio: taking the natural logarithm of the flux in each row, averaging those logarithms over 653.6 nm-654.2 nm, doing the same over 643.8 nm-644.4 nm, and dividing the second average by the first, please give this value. 1.04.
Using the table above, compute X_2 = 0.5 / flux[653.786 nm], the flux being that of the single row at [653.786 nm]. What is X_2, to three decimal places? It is 0.875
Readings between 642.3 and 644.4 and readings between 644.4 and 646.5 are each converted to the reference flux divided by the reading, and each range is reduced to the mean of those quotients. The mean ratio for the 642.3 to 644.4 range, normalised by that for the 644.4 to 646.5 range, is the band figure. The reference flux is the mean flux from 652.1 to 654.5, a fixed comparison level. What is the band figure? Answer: 0.99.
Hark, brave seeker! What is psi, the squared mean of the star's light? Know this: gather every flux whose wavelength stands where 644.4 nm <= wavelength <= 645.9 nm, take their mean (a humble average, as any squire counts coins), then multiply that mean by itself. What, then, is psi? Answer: 0.313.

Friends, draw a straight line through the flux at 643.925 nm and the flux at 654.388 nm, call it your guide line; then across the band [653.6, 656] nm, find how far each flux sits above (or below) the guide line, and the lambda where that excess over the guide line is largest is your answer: 653.786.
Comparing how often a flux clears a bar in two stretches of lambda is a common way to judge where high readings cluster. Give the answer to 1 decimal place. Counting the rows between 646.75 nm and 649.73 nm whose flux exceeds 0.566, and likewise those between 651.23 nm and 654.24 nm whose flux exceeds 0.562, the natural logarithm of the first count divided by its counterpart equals -1.2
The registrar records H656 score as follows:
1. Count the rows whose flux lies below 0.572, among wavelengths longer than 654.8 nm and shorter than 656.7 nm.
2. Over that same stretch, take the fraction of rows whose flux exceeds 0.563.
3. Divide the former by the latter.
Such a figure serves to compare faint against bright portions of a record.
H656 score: 30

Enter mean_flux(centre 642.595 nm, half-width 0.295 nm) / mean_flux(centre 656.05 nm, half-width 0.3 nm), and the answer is 1.161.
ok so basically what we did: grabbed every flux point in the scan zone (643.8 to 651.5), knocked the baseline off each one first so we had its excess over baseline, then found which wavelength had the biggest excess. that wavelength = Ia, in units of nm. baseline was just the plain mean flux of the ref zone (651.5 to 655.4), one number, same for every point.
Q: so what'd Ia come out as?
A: 650.782 nm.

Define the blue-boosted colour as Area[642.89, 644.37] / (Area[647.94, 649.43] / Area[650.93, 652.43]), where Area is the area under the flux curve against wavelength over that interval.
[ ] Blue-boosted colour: 0.856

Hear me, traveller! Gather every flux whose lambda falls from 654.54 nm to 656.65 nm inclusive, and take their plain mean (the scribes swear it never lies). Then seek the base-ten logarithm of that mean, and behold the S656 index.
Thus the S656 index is -0.270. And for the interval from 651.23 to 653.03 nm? -0.241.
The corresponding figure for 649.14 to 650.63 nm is -0.265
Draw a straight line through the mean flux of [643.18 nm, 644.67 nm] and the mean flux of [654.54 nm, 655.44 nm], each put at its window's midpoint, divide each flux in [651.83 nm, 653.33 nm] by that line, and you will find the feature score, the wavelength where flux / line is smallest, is 651.982 nm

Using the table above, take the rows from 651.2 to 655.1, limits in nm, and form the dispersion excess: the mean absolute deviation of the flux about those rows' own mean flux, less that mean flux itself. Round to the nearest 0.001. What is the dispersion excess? -0.568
